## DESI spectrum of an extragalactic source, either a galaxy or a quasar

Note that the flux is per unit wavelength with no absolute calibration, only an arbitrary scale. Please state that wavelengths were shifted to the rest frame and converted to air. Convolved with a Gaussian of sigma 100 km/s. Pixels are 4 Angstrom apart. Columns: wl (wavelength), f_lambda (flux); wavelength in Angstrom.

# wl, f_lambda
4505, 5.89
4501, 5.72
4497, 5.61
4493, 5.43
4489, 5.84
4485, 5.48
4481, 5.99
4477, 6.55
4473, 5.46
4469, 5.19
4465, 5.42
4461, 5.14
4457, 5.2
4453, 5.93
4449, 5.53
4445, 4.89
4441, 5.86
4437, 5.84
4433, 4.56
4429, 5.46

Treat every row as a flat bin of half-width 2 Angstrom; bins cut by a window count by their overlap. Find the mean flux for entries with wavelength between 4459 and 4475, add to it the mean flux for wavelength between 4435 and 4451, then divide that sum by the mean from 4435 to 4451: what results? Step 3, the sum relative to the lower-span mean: 1.96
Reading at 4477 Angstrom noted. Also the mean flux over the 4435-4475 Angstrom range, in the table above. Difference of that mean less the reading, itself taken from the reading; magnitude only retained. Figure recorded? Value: 7.7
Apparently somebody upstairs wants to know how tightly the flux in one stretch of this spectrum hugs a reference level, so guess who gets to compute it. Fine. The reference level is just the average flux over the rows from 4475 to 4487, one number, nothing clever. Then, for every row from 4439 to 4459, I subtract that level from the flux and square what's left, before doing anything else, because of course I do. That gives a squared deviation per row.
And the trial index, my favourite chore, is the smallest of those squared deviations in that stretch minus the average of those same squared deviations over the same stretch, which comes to -0.42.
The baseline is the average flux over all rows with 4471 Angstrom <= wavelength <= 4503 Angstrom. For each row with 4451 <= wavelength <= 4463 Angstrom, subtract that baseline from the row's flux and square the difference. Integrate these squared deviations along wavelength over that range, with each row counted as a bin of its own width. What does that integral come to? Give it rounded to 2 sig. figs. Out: 2.9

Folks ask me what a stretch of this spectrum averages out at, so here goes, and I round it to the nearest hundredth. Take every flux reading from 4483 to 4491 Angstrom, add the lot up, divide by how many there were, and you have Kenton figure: 5.66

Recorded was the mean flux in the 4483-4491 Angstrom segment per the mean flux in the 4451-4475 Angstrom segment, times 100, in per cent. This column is 105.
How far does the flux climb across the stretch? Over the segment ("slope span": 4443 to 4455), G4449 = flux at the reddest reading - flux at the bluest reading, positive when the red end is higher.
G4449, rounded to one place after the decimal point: 1.0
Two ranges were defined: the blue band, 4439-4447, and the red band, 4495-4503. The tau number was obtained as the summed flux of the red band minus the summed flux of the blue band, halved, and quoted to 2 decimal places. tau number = 0.29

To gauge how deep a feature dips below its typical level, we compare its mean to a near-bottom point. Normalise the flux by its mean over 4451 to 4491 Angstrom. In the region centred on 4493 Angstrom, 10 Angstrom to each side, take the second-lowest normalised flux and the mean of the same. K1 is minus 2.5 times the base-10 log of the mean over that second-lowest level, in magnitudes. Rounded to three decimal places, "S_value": -0.027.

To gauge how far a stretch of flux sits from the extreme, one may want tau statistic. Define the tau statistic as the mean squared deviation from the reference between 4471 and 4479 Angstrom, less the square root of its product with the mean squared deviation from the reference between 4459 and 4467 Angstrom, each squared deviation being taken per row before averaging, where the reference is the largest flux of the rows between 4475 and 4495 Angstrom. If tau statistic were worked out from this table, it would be -0.39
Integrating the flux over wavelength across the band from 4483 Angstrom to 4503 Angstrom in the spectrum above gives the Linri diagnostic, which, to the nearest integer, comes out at 112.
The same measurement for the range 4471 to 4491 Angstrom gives 117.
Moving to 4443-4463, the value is 107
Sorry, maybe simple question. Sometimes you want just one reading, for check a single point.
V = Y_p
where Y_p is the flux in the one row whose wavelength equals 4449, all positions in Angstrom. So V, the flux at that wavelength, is 5.53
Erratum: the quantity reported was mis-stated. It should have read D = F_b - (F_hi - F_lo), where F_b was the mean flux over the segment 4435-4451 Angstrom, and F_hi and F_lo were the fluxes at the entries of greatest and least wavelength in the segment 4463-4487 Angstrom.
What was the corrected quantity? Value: 5.47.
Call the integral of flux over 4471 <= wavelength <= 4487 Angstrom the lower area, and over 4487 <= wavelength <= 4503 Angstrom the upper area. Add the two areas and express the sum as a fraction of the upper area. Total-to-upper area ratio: 2.04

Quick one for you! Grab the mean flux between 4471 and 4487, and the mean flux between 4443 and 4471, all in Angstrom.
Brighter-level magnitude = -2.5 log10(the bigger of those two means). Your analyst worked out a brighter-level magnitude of -1.92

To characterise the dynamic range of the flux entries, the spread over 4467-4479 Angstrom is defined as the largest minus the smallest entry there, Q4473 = 1.4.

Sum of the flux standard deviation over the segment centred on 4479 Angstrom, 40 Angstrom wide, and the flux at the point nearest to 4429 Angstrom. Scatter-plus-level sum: 5.9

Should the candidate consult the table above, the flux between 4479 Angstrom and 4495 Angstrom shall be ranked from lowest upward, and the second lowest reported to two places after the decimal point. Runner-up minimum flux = 5.48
